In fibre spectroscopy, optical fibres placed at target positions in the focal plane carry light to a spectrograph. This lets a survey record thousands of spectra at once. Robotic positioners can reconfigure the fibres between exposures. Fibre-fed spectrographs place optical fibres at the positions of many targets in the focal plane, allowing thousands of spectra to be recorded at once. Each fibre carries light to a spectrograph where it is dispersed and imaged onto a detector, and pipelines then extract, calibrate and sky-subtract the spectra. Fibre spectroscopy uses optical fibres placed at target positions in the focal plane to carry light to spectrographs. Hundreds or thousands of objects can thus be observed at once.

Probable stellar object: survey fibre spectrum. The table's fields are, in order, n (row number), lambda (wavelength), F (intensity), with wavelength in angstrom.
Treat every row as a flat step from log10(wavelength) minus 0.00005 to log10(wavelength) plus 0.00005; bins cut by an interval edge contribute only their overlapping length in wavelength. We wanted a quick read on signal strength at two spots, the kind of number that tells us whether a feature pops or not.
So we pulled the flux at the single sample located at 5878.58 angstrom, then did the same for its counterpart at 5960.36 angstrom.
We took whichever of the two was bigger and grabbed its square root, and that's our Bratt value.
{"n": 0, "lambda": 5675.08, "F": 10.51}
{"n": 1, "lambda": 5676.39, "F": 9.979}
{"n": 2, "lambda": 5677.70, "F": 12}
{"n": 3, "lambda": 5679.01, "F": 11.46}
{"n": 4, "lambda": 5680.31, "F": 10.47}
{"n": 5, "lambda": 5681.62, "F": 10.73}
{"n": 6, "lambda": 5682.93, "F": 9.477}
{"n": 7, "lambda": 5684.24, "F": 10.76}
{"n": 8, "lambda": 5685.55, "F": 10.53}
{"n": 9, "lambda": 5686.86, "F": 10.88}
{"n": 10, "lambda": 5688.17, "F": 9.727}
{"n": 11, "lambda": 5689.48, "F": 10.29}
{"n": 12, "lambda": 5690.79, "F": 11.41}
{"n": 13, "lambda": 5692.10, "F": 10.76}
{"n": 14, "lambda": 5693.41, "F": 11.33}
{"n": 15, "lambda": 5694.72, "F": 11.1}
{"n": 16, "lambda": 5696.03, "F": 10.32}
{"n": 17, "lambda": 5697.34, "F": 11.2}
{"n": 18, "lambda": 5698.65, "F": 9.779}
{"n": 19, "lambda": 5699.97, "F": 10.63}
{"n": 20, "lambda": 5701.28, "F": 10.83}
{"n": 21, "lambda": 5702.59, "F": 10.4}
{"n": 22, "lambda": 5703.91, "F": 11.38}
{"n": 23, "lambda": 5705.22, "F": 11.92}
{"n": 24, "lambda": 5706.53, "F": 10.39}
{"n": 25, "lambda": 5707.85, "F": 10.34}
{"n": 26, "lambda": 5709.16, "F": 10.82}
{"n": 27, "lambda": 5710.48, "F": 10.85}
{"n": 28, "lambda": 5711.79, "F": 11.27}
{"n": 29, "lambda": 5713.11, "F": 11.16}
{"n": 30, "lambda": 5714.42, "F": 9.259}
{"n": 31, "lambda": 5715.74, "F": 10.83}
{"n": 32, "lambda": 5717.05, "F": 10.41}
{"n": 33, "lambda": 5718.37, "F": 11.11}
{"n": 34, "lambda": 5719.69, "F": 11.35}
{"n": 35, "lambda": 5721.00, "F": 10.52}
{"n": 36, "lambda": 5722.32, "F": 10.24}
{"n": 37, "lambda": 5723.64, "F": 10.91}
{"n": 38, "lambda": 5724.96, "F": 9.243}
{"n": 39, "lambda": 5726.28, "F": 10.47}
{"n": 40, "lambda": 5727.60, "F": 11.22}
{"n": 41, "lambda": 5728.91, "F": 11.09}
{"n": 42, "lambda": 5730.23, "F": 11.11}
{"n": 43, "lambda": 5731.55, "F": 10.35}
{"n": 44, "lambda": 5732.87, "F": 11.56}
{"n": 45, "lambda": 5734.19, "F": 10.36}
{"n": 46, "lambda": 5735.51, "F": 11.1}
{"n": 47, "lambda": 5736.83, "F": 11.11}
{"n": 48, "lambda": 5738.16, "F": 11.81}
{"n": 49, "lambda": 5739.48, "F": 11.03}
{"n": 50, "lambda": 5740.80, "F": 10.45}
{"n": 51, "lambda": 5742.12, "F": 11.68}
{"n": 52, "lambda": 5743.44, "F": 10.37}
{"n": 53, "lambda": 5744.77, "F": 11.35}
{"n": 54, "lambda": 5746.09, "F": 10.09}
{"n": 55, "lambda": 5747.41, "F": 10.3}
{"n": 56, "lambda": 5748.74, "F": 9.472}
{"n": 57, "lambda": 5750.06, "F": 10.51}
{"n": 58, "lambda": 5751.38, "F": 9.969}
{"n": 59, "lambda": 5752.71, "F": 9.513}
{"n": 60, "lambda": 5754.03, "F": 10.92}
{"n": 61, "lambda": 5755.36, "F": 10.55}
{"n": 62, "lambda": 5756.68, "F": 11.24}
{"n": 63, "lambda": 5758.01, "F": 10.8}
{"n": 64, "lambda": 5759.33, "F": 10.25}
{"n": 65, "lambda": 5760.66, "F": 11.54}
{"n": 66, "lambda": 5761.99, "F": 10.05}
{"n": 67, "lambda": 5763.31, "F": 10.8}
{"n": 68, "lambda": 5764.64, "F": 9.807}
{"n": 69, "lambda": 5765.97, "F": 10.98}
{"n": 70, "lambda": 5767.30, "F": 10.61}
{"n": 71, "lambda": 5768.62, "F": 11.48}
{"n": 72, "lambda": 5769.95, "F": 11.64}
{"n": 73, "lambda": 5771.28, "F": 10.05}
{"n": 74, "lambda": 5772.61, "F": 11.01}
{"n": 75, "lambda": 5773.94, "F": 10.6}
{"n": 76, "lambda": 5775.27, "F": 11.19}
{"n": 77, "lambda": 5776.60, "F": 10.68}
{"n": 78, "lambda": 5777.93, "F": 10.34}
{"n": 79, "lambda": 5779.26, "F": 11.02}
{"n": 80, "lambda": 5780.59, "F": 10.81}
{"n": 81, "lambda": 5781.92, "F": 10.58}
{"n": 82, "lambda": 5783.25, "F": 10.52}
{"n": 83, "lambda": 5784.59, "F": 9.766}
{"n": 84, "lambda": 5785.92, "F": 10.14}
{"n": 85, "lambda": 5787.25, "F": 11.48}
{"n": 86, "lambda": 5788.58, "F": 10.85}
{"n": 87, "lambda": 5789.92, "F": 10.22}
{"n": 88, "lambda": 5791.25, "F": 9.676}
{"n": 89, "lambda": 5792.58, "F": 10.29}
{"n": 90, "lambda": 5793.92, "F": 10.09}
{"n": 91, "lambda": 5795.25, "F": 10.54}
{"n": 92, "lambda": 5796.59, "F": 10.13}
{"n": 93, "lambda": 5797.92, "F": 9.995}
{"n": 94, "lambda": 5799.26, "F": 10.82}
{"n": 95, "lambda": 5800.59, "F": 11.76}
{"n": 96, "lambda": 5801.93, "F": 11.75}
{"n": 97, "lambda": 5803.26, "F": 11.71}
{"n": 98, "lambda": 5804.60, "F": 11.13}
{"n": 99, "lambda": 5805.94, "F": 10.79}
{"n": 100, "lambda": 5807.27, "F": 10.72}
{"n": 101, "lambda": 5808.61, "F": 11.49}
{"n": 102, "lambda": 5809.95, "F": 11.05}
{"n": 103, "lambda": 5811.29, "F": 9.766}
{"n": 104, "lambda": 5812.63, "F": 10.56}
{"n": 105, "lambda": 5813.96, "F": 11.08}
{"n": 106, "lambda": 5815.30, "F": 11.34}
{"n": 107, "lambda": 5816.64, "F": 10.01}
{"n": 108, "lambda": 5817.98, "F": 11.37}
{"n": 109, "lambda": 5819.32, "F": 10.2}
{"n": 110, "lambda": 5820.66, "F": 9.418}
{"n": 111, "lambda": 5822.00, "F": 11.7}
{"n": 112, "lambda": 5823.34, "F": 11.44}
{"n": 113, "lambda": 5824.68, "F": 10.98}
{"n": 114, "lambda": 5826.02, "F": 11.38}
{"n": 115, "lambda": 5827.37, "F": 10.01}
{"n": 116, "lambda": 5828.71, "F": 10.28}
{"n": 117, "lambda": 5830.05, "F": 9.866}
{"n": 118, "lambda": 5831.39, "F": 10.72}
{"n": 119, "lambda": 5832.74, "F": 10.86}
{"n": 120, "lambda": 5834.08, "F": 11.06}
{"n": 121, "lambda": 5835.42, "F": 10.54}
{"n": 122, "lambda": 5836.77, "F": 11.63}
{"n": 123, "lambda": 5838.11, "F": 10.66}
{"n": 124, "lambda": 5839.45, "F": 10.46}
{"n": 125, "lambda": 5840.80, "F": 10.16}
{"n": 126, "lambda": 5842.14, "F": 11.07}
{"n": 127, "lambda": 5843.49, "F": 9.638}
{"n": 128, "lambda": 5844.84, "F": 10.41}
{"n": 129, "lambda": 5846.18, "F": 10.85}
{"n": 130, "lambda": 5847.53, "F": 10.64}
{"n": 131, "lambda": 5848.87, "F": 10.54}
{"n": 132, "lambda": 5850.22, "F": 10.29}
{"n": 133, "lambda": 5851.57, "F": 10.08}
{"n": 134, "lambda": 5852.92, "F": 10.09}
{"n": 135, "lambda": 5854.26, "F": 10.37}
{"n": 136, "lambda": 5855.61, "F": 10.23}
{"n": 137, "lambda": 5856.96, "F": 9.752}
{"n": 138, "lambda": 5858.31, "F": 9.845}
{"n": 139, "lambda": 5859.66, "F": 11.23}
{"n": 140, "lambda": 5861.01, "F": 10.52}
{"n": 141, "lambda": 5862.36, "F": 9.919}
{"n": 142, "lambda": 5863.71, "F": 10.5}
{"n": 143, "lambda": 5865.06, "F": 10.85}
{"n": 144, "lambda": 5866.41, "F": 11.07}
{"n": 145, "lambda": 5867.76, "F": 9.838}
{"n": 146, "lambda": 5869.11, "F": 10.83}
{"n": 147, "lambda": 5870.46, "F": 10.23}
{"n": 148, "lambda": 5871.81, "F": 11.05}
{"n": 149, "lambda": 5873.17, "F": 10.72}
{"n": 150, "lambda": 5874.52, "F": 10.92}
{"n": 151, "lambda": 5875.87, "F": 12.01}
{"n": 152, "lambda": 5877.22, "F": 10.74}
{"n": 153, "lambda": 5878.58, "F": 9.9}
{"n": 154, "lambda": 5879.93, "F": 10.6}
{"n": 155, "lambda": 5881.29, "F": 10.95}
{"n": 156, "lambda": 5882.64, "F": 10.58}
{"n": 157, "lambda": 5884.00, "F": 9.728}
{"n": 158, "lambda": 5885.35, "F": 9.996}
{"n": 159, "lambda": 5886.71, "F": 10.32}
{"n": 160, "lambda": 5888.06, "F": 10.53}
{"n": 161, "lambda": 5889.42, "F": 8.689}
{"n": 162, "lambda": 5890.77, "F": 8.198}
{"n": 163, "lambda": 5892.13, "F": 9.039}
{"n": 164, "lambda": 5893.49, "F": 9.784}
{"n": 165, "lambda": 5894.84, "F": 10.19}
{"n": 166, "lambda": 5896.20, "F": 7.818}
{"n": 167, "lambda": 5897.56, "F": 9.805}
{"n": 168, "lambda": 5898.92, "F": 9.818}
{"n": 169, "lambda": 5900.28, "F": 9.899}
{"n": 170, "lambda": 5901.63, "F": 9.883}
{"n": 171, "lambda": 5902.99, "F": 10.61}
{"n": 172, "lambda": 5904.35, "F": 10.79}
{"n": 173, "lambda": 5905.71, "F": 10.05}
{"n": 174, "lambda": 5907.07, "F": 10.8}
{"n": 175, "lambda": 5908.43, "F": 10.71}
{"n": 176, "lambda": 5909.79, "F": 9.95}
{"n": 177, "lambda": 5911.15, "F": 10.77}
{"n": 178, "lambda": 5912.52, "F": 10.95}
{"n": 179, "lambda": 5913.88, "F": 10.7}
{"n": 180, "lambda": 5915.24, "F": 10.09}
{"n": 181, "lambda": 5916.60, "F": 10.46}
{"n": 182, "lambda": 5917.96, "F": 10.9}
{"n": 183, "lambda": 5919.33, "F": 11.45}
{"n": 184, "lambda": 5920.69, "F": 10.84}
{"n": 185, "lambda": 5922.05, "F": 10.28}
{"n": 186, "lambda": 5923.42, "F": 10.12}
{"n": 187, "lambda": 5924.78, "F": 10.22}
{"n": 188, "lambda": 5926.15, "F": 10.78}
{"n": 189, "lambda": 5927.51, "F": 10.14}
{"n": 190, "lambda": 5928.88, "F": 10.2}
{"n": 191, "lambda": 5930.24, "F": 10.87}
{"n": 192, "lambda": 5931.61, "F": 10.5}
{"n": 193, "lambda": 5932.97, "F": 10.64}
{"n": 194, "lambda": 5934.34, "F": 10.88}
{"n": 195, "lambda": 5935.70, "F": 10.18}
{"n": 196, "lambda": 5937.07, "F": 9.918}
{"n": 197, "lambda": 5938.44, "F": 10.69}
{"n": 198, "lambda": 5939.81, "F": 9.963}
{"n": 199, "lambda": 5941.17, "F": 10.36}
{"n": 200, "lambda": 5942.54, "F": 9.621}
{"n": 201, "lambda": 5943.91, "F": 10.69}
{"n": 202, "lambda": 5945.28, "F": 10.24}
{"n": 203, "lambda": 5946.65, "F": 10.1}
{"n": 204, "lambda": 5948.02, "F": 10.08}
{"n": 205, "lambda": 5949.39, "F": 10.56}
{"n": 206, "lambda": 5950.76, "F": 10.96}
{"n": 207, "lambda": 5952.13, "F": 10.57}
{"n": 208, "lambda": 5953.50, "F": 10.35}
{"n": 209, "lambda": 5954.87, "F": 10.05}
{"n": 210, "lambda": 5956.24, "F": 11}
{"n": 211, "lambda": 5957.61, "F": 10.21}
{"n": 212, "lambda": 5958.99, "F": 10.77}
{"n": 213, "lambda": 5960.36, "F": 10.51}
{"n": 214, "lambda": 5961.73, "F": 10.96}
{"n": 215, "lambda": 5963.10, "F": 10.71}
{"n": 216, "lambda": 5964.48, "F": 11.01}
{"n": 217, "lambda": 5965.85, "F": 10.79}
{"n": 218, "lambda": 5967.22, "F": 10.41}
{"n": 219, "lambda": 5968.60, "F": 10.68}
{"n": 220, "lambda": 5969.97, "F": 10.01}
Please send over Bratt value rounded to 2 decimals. 3.24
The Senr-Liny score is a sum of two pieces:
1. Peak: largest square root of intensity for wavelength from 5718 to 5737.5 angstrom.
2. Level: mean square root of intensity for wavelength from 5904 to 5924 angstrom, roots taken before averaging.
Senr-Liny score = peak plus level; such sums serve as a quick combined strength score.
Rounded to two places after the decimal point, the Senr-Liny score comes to 6.65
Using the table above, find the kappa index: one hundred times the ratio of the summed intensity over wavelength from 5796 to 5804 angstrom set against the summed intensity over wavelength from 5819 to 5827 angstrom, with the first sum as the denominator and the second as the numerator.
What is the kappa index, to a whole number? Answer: 98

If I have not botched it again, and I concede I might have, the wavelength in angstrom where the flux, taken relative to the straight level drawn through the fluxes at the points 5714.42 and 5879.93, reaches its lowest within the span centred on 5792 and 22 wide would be 5791.25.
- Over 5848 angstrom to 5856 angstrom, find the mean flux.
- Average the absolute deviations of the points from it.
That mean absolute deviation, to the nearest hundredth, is 0.13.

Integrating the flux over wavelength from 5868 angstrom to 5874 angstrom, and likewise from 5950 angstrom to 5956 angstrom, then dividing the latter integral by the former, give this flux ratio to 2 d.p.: 0.99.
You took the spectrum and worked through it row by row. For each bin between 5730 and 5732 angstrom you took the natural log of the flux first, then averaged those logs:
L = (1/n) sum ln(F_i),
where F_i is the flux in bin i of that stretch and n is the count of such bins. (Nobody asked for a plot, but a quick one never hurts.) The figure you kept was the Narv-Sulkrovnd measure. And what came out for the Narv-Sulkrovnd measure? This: 2.37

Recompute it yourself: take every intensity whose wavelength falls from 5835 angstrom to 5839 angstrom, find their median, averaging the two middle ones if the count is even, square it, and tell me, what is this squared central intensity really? 113.6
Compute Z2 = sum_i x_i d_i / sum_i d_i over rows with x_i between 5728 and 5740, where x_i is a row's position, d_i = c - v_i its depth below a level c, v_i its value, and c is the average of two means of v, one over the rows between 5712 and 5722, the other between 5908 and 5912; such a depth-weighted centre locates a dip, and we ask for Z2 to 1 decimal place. 5735.1 angstrom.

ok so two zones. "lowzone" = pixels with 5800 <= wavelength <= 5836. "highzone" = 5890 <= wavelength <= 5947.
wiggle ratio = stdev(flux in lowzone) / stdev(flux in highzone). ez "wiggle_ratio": 0.97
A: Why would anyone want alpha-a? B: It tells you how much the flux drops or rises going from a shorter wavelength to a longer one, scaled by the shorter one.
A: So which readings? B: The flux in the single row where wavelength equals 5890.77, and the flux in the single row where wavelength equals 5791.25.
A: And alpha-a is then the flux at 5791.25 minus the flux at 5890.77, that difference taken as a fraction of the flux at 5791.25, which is 0.15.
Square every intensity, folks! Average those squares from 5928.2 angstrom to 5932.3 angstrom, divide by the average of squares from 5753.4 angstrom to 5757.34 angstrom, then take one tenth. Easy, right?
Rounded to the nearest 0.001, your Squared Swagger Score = 0.093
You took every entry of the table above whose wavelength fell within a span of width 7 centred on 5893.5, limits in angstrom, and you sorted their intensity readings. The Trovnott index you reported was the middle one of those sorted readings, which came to 9.0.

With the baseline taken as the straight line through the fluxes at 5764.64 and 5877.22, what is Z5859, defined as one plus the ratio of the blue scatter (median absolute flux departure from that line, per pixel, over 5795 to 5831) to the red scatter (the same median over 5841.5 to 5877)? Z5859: 3.0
